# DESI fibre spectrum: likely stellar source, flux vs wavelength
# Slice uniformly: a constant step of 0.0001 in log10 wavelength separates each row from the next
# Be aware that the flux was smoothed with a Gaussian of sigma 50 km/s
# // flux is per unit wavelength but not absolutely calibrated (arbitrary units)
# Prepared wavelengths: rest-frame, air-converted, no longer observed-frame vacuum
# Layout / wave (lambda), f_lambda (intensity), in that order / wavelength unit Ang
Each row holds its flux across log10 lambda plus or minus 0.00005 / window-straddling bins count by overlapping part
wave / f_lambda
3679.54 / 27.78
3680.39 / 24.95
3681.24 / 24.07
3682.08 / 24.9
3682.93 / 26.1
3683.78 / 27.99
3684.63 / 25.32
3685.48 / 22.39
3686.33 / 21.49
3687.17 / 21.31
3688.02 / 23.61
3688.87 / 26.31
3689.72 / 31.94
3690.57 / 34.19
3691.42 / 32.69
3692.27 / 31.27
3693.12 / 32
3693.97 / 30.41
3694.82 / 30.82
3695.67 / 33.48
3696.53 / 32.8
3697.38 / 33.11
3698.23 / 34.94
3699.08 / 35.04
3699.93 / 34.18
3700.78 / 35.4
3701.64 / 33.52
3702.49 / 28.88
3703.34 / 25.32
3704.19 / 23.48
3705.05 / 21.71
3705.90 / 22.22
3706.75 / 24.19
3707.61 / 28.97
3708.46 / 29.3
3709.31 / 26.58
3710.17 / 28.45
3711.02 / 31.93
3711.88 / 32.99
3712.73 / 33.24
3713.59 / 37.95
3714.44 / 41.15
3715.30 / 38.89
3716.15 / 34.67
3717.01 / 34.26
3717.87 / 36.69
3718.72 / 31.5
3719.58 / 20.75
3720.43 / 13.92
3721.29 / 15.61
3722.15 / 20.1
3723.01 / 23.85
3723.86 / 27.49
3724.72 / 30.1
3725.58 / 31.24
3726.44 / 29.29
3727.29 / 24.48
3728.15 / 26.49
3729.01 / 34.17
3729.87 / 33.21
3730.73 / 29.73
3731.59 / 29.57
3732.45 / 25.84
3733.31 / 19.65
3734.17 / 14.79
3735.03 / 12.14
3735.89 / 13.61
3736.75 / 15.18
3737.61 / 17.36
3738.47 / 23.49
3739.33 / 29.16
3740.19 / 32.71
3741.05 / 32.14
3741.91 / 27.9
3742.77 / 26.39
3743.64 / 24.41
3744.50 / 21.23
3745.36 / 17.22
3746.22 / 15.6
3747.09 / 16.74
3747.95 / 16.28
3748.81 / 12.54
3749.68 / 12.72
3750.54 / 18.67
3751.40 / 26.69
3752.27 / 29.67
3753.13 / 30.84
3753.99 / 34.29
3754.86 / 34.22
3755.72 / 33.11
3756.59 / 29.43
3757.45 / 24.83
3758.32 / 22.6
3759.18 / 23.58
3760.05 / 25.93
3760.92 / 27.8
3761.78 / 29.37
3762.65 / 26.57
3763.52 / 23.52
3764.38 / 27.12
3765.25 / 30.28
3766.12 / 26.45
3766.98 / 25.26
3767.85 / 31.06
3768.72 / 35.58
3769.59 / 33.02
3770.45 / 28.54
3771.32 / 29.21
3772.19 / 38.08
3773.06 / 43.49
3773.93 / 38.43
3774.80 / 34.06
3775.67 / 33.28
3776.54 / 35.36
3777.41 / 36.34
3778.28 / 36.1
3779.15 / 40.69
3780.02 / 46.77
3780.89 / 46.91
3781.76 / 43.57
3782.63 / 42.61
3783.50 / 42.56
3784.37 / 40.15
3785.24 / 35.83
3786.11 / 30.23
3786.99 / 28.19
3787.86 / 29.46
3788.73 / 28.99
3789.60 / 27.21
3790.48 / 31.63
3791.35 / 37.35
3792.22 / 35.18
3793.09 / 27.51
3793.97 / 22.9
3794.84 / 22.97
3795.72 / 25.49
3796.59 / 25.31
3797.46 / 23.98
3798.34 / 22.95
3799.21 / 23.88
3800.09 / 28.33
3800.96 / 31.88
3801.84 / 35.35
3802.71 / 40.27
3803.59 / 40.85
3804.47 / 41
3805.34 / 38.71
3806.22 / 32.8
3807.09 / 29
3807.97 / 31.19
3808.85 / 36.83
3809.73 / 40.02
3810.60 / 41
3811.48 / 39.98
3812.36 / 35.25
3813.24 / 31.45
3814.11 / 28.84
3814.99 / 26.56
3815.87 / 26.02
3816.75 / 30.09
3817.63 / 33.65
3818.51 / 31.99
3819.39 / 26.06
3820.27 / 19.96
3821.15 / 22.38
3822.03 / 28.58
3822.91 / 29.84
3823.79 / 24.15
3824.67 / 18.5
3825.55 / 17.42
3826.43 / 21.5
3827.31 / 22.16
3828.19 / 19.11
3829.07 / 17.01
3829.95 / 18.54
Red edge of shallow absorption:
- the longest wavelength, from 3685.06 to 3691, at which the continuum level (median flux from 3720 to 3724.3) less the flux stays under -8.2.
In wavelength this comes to 3690.57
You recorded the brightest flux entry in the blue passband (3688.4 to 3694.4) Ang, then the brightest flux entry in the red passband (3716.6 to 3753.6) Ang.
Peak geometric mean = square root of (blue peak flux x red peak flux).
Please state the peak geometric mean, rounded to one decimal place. 35.4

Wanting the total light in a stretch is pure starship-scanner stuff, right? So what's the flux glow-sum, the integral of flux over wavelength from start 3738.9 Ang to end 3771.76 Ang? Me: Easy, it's 859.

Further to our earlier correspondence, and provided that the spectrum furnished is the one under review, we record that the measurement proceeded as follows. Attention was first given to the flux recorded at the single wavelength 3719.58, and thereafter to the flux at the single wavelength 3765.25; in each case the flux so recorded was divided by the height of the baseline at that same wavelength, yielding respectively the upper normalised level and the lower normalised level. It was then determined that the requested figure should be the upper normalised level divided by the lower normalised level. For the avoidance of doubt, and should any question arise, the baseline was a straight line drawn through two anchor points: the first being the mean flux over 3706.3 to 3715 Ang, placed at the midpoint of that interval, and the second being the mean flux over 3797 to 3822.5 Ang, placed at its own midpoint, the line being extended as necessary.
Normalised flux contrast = 0.69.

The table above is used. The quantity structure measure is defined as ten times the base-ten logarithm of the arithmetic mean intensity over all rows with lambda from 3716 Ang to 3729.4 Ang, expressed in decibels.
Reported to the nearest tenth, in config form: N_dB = 14.3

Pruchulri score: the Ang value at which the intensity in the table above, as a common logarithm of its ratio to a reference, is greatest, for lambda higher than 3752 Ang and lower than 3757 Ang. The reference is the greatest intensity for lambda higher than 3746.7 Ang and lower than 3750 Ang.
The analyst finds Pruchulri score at 3753.99 Ang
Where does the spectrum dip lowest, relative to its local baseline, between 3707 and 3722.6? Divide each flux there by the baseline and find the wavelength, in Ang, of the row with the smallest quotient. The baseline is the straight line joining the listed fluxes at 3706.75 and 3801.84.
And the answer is 3720.43 Ang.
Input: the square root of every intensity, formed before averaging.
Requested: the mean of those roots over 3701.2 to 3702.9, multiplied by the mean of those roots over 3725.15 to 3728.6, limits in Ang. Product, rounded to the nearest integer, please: 29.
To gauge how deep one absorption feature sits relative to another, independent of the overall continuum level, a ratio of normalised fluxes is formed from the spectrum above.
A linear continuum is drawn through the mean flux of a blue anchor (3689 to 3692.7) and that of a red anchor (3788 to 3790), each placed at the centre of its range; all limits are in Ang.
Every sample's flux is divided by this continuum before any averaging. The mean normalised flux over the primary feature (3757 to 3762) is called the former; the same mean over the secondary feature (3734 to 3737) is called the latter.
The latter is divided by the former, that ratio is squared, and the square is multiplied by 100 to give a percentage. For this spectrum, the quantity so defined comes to 27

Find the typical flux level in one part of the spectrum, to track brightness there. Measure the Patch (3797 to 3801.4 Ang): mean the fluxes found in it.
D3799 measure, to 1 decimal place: 26.2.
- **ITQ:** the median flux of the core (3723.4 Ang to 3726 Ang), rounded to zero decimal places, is 30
